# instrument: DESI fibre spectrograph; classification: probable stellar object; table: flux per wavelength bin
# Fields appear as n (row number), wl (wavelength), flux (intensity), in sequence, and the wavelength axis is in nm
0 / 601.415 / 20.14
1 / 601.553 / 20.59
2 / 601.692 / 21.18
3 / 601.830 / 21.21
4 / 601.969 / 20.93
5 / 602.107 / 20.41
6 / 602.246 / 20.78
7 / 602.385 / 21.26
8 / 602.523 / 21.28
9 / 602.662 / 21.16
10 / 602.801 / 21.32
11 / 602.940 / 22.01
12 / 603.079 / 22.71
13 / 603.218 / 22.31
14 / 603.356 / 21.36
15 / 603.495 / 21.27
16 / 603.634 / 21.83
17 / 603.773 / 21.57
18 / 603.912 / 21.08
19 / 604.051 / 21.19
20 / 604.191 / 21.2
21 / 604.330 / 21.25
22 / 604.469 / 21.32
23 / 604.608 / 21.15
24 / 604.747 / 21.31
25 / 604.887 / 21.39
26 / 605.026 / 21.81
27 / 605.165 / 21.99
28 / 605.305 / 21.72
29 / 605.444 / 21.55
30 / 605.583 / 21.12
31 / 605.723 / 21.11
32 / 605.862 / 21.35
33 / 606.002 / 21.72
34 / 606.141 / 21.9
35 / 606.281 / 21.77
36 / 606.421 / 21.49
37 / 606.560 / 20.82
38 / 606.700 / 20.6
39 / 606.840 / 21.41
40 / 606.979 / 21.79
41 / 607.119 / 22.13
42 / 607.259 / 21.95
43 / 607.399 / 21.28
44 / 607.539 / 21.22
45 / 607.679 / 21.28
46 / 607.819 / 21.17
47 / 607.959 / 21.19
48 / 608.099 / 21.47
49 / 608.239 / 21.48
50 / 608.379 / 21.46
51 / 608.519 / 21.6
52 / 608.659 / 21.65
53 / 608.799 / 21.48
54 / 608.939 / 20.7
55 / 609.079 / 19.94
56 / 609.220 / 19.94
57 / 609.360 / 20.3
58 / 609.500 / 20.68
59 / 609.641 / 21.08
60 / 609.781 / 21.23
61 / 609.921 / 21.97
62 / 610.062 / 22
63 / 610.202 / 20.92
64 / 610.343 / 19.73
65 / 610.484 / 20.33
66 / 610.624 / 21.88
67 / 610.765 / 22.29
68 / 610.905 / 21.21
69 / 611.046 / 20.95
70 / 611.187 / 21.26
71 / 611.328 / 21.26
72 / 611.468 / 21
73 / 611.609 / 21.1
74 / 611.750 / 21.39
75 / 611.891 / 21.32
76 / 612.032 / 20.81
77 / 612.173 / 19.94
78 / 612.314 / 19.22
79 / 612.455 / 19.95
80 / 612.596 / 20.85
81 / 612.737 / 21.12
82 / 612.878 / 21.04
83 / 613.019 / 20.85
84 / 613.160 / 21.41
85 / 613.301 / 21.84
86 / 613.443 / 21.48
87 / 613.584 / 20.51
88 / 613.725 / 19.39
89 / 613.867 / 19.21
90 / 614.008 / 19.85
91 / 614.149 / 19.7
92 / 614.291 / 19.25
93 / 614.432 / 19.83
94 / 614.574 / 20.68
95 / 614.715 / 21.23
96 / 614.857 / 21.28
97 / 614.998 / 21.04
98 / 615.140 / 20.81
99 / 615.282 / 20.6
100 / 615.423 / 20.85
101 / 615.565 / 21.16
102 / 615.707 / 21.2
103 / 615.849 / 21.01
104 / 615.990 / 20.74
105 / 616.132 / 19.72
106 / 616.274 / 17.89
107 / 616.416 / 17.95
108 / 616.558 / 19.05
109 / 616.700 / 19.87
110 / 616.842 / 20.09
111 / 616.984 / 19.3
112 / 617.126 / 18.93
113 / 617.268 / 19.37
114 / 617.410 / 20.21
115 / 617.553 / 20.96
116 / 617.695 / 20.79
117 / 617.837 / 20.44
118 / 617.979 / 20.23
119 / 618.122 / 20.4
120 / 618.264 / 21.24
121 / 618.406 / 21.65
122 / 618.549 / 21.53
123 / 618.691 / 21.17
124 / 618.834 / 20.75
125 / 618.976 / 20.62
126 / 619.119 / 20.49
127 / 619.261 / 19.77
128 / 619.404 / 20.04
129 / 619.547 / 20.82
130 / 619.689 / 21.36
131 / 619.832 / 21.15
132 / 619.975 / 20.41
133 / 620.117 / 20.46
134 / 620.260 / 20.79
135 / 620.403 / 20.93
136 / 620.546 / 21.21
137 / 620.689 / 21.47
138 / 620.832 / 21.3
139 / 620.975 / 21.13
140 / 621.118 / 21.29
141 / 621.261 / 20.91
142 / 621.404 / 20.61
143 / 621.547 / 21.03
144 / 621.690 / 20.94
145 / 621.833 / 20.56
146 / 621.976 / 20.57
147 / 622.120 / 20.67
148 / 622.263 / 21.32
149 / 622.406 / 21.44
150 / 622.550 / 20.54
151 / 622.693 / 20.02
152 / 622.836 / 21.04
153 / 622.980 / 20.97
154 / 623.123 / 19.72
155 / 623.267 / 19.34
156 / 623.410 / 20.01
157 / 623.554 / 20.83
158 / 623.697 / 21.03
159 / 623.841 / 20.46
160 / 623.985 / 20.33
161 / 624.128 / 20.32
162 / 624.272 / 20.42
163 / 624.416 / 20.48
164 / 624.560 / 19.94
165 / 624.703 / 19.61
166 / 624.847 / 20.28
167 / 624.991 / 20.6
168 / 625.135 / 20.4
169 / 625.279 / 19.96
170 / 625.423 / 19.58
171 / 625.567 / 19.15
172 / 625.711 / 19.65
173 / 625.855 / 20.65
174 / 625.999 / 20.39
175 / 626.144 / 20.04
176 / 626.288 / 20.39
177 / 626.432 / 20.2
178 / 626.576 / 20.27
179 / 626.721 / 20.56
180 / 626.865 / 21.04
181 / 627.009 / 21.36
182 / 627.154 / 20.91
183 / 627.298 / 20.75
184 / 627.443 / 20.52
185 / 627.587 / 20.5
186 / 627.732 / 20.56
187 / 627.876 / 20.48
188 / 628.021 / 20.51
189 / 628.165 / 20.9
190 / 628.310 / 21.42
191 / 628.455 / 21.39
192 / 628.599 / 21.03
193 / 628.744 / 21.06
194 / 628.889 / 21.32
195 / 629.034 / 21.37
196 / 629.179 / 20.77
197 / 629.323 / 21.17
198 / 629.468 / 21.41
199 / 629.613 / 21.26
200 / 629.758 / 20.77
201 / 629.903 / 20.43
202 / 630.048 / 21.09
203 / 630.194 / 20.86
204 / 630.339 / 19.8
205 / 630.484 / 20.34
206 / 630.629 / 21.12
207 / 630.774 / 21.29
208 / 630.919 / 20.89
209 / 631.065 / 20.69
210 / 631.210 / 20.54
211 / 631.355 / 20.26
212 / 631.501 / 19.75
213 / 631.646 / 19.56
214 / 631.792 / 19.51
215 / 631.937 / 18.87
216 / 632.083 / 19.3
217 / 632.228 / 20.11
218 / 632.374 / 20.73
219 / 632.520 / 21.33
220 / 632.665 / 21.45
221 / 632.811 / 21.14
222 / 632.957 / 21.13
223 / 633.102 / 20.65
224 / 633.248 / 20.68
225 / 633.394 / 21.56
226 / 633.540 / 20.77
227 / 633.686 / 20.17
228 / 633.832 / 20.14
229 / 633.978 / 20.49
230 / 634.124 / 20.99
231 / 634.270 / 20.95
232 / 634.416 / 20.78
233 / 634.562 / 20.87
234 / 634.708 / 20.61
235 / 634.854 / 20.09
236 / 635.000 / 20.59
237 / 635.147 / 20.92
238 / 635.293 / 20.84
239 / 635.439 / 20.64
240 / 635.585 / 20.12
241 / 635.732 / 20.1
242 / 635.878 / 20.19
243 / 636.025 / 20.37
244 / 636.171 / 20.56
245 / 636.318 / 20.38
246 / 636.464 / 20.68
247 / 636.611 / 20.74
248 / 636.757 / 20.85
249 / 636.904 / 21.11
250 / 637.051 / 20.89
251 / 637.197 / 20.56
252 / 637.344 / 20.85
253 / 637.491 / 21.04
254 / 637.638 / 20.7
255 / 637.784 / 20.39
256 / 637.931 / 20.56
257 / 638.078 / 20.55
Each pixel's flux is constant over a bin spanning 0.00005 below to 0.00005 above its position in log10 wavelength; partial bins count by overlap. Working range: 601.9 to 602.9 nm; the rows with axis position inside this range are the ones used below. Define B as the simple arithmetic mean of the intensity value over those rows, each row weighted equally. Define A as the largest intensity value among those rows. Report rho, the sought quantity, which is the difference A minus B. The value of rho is 0.3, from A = 21.32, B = 21.0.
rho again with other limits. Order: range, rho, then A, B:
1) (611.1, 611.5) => 0.1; 21.26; 21.2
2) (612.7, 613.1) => 0.1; 21.12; 21.0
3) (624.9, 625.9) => 0.7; 20.65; 20.0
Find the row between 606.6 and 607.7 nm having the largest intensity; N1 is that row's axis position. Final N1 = 607.119 nm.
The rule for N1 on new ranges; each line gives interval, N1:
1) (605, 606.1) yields 605.165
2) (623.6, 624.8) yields 623.697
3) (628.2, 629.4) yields 628.310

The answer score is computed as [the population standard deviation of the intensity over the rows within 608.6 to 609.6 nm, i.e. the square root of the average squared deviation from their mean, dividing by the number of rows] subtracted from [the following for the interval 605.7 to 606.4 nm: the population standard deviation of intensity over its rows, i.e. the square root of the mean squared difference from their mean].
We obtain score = -0.34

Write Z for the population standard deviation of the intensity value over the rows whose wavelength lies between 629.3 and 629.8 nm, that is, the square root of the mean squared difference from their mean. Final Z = 0.24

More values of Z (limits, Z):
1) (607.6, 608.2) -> 0.12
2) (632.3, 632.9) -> 0.27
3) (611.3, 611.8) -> 0.15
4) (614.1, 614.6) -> 0.52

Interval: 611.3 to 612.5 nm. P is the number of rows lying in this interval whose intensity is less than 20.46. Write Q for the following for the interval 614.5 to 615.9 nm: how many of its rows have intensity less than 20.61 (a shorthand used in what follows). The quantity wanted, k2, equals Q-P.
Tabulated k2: -2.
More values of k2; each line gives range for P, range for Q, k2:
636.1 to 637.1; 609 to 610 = 2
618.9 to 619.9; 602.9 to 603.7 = -2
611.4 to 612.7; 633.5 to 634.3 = 0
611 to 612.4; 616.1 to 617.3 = 7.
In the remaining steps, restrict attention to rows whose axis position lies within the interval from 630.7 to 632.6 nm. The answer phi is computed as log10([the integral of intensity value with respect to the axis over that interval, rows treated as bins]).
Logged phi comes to 1.58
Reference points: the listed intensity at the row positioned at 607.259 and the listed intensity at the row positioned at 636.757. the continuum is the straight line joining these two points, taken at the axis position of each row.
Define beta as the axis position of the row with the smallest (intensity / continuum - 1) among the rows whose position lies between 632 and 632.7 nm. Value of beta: 632.083 nm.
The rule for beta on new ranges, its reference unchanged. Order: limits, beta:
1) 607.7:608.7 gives 607.819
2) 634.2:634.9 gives 634.854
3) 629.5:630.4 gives 630.339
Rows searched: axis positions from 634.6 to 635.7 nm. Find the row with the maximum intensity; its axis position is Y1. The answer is 635.147 nm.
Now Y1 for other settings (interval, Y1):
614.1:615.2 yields 614.857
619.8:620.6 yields 620.546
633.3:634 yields 633.394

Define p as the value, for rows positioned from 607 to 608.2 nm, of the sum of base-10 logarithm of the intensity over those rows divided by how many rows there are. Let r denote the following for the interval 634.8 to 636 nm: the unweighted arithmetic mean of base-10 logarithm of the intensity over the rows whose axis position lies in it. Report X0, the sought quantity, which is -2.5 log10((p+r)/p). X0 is -0.744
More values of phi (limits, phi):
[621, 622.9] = 1.60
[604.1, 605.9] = 1.59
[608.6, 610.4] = 1.58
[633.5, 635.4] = 1.59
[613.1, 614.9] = 1.57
